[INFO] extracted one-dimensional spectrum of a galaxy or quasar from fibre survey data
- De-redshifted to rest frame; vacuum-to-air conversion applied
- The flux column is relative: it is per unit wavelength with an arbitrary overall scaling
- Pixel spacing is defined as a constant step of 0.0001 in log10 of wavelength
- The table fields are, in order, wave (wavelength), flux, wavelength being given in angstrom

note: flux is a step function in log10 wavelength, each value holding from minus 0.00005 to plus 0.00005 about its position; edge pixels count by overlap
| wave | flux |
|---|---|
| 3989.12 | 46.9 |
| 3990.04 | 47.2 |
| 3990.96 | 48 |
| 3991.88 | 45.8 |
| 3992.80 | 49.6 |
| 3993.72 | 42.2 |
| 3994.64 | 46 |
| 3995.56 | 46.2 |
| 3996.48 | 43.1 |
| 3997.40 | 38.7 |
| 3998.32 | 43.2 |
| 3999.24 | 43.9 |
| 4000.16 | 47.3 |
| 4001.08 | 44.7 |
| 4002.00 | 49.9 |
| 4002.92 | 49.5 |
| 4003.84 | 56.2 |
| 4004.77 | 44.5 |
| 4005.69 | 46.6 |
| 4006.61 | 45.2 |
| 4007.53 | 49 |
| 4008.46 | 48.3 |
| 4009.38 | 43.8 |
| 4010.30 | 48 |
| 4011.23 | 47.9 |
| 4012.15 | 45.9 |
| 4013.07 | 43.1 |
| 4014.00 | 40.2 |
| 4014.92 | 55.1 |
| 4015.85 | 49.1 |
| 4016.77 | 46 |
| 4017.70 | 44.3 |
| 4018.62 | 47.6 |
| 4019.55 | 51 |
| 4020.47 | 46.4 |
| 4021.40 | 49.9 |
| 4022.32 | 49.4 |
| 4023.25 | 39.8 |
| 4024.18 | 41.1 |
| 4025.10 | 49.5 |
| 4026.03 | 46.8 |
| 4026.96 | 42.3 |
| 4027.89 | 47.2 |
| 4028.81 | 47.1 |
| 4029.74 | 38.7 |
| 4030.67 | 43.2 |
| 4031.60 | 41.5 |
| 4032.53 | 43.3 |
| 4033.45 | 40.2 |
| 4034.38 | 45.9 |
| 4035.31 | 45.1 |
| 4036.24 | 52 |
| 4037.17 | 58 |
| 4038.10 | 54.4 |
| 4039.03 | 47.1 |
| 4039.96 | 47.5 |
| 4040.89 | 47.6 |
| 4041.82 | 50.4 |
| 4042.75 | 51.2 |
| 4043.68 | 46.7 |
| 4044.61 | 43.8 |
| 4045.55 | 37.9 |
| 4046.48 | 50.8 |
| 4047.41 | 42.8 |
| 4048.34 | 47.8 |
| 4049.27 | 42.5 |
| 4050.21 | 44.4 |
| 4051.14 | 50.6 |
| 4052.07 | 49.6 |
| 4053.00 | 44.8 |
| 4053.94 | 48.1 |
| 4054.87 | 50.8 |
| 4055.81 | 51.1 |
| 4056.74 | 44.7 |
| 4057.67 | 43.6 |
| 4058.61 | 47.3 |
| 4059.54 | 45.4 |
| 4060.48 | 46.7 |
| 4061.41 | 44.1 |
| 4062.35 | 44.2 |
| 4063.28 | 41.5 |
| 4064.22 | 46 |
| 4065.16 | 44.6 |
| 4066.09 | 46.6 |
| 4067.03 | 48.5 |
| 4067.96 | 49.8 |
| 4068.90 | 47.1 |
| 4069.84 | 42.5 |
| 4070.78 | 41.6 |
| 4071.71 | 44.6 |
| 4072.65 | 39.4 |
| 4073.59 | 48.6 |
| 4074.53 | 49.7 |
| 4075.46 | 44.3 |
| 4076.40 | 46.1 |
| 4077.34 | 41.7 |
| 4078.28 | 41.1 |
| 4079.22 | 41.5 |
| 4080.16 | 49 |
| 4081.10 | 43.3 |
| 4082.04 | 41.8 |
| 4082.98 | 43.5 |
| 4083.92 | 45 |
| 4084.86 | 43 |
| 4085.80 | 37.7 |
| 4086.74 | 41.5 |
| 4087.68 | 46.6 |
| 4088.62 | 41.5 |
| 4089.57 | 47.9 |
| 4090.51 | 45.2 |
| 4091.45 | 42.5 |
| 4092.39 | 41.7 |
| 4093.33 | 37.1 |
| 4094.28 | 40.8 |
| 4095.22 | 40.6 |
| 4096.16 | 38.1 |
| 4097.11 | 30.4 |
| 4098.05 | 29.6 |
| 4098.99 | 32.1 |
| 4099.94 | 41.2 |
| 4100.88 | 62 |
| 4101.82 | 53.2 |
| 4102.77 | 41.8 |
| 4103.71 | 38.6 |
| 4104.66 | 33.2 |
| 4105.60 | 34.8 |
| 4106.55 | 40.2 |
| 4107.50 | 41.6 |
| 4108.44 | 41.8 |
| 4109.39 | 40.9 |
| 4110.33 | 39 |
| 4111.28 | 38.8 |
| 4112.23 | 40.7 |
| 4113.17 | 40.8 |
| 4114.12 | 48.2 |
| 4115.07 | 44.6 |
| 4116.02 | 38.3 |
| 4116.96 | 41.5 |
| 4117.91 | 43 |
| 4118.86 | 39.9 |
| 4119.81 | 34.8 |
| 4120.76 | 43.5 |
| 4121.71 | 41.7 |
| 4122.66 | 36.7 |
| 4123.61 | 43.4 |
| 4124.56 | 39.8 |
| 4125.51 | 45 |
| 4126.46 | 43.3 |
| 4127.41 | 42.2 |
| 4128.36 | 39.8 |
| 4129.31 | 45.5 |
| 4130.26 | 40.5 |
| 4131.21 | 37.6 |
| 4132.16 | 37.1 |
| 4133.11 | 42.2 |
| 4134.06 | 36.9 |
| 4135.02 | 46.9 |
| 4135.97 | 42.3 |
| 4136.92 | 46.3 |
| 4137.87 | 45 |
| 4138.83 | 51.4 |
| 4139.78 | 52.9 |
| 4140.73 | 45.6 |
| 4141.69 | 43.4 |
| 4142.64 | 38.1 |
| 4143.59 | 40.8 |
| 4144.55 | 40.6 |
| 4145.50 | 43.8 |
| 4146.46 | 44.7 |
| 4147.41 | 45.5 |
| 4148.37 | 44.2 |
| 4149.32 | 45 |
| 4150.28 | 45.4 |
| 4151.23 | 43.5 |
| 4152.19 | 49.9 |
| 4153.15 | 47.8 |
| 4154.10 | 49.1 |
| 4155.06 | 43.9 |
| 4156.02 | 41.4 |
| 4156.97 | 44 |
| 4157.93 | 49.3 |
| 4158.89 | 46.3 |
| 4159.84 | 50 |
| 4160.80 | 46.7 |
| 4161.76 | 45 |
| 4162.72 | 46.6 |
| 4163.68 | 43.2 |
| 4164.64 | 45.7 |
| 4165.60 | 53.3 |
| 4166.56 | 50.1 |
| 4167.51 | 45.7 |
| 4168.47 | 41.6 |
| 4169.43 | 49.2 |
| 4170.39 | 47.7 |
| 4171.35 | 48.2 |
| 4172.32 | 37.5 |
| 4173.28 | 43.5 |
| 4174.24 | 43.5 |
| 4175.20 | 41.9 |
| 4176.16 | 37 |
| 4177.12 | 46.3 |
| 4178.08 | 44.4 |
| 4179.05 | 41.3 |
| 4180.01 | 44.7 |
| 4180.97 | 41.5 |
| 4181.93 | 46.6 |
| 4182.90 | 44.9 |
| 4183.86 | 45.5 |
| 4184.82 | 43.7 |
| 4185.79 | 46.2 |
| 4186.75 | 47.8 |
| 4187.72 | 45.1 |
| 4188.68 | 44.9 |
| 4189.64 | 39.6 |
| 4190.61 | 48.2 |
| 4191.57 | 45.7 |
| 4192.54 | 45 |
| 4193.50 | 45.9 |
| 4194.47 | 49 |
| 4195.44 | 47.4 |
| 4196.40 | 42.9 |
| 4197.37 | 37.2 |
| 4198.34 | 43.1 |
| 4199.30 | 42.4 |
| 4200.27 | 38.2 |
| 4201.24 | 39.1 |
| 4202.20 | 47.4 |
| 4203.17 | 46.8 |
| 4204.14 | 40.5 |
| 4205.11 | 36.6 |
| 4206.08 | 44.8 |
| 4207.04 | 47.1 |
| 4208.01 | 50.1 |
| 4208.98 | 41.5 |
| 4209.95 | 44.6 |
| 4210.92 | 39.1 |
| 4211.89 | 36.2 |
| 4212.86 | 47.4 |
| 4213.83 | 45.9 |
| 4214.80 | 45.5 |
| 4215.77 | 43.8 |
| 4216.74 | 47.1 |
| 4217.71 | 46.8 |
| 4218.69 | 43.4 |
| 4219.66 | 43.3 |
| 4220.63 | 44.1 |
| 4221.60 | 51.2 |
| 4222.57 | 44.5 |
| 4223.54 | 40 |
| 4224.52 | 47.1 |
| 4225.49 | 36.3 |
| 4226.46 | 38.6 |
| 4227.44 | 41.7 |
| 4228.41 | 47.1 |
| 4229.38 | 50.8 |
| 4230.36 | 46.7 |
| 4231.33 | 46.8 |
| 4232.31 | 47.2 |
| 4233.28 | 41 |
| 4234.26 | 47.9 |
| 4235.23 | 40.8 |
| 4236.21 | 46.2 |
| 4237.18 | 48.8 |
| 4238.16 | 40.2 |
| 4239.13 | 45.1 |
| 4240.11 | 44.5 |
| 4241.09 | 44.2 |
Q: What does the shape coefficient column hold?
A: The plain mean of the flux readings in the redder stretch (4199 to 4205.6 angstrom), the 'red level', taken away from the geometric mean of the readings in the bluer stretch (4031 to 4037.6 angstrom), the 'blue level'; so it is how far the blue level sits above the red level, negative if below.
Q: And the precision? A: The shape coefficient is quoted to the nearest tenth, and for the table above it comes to 4.7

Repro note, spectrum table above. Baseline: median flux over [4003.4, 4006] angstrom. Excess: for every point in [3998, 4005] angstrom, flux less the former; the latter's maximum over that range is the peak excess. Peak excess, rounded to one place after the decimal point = 9.6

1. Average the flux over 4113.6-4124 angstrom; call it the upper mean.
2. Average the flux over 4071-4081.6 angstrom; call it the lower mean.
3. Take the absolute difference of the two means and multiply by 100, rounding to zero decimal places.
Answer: 306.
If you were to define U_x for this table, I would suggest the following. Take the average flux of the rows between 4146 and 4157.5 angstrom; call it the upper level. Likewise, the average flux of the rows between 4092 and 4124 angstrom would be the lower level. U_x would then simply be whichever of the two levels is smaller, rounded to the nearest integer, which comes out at 40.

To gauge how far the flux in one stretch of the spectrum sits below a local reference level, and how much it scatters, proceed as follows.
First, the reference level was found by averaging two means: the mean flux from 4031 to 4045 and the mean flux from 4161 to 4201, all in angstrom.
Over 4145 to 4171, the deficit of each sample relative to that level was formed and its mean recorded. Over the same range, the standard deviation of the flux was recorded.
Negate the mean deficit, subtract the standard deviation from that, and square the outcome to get 7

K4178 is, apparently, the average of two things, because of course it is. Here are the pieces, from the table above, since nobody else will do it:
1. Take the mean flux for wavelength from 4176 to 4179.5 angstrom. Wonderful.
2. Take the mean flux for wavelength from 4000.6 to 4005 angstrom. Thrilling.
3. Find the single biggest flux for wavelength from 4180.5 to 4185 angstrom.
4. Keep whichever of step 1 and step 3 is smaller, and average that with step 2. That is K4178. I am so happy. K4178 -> 46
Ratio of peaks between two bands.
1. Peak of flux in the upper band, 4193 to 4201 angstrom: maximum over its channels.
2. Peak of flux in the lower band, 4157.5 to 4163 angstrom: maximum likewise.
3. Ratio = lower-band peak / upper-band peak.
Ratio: 1.02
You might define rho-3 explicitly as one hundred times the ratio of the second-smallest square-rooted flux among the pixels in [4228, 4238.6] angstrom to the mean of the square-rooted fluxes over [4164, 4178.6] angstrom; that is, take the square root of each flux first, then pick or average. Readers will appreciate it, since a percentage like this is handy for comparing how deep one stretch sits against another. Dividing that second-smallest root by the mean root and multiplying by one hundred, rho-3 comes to 95.3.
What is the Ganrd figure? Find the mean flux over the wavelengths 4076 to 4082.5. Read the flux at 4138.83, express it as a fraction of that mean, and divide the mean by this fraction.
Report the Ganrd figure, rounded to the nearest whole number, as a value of 37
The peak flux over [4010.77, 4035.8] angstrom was 55.1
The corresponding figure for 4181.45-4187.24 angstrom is 47.8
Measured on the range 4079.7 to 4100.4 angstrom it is 49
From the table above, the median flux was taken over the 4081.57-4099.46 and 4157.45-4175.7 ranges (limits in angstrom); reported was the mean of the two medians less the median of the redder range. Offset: -2.4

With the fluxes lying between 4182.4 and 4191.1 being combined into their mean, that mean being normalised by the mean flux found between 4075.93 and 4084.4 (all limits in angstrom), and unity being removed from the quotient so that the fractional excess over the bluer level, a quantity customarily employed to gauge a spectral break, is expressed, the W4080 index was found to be 0.033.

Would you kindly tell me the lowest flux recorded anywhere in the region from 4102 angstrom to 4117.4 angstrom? 33.2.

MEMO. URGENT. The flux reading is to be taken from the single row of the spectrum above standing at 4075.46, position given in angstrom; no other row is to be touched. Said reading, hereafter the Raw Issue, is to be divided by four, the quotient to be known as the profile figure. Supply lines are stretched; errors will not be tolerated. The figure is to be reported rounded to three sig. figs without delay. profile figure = 11.1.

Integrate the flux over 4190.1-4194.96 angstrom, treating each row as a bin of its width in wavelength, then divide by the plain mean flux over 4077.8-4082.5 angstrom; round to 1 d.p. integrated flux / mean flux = 5.2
